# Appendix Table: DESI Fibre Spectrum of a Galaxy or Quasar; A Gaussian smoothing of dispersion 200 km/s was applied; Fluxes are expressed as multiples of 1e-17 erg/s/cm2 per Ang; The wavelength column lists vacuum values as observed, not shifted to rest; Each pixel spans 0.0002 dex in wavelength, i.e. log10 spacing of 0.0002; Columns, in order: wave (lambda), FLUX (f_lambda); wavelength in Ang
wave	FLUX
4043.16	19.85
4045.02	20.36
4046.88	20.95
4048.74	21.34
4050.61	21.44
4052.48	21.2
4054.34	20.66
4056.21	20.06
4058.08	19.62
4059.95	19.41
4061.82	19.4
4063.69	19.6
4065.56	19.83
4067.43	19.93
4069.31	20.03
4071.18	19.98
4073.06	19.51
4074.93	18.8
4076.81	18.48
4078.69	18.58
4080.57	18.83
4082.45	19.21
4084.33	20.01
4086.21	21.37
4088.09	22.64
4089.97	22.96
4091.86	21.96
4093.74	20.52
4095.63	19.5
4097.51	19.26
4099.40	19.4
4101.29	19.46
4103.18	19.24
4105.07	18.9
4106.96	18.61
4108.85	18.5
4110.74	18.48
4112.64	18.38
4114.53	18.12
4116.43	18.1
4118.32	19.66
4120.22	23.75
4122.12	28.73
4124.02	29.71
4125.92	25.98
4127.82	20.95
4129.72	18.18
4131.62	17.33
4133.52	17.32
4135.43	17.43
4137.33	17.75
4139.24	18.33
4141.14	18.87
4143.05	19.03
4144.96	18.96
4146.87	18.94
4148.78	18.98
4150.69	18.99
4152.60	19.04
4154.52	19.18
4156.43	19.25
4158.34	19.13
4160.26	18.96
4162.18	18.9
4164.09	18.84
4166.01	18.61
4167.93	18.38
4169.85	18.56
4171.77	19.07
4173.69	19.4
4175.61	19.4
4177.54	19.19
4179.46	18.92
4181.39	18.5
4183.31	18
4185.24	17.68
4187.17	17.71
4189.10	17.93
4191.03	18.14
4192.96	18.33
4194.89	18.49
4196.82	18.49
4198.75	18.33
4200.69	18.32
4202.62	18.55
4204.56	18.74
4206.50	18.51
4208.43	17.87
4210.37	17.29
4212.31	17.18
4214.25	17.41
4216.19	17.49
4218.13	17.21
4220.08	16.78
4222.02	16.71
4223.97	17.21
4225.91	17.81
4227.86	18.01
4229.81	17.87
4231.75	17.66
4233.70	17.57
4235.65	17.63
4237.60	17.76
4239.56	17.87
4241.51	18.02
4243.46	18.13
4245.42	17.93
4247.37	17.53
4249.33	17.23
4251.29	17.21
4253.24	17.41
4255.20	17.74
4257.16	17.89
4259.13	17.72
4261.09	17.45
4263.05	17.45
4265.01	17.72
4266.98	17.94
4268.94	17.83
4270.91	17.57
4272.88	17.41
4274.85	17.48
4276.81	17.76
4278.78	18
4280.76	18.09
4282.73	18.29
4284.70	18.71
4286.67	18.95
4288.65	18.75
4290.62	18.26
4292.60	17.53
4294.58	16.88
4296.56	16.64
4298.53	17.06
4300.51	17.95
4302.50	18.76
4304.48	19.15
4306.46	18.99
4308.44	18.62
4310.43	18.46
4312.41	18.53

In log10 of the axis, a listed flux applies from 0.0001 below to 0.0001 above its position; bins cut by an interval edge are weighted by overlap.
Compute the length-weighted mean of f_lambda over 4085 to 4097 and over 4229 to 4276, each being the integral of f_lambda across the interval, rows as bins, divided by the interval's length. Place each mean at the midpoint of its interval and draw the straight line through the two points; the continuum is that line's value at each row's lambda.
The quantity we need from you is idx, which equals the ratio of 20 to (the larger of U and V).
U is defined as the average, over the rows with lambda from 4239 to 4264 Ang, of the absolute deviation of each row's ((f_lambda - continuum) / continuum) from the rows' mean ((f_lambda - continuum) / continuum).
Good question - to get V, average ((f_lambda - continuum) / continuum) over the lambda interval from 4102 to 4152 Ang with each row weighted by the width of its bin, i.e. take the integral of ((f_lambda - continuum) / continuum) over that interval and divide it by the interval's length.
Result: 1633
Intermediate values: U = 0.012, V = -0.03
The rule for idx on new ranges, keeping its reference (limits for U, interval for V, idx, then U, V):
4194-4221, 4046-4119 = 856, 0.023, -0.08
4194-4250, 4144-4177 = 883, 0.023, -0.04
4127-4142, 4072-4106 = 476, 0.042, -0.07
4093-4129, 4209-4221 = 148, 0.135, -0.07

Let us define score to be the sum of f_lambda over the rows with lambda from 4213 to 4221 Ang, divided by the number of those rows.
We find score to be 17.2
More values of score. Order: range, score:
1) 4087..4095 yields 22.0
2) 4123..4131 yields 23.7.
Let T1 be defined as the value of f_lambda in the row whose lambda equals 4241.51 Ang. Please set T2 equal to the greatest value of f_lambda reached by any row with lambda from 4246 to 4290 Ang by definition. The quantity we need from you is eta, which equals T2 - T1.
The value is 0.9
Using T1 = 18.02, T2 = 18.95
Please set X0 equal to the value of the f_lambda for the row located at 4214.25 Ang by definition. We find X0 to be 17.41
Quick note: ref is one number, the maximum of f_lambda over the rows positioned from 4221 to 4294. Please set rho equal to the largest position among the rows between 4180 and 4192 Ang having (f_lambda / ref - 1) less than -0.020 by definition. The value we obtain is 4191.03 Ang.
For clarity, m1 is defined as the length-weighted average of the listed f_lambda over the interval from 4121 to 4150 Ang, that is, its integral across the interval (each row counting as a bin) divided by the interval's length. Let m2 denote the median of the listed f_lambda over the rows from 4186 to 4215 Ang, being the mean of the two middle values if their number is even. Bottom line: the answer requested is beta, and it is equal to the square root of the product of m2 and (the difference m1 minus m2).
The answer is 6.2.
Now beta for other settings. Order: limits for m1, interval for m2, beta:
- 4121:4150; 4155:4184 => 5.4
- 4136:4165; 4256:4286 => 4.4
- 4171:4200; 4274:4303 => 3.0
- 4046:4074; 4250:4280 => 6.6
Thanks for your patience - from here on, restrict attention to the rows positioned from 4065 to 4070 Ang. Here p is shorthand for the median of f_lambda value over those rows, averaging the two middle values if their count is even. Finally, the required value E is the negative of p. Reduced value -19.9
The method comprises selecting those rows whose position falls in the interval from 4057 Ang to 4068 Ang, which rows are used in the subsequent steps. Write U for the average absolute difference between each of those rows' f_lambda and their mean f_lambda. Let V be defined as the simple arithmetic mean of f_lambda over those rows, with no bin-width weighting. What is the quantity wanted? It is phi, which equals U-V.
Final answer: -19.5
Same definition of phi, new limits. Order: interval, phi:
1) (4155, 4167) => -18.8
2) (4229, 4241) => -17.6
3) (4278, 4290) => -18.1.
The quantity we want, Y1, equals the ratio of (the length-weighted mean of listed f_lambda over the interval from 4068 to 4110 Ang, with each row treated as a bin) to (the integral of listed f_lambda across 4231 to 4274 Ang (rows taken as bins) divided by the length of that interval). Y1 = 1.12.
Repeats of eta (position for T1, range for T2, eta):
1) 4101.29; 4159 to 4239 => -0.1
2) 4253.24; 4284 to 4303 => 1.5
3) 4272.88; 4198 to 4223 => 1.3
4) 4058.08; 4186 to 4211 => -0.9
